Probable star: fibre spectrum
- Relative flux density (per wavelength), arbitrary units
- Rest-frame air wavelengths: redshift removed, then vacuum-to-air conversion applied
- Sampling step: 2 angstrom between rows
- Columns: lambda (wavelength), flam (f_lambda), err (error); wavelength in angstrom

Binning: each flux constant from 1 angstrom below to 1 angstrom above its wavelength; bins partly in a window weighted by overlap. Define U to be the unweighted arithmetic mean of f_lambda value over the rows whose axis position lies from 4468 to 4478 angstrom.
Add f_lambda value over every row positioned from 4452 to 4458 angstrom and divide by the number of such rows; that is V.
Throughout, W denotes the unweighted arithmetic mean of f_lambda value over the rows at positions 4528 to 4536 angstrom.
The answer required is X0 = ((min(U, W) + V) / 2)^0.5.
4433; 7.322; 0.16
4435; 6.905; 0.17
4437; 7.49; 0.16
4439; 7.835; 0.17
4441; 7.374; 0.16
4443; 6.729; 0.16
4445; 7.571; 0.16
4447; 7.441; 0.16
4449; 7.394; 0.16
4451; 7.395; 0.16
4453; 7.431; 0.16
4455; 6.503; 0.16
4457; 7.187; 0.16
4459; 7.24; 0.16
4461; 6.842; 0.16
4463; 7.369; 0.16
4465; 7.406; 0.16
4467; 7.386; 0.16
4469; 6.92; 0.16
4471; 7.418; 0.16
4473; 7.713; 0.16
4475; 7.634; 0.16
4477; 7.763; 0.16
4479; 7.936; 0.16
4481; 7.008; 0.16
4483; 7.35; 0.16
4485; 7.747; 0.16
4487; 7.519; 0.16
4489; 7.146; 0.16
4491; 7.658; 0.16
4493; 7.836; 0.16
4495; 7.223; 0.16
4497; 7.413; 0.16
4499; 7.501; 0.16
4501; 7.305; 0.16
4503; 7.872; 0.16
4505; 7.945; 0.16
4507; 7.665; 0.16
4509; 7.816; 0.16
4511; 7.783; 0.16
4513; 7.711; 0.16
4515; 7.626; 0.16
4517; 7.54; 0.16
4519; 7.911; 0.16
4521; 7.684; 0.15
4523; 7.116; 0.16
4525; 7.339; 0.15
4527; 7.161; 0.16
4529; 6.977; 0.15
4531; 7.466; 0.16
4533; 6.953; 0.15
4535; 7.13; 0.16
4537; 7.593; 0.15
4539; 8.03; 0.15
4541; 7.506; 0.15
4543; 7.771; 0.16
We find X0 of 2.66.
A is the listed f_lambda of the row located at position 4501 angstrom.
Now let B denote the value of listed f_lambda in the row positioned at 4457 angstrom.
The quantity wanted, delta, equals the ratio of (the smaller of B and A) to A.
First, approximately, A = 7.305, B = 7.187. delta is 0.98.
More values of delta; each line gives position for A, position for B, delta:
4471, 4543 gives 1.00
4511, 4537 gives 0.98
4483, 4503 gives 1.00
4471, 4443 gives 0.91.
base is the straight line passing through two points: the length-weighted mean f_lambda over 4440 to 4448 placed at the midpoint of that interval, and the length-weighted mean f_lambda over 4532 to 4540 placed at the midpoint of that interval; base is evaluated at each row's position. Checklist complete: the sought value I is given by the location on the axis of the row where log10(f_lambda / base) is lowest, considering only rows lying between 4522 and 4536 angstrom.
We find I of 4533 angstrom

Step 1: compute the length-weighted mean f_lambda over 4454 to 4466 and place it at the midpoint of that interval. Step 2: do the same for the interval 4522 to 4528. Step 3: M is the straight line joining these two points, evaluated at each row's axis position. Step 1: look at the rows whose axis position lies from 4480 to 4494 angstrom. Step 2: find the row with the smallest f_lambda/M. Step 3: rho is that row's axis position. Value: 4481 angstrom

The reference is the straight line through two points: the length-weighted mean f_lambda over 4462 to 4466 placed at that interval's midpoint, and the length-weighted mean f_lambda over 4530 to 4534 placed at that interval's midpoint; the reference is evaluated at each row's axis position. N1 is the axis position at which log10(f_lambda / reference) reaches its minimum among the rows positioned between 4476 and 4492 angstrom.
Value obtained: 4481 angstrom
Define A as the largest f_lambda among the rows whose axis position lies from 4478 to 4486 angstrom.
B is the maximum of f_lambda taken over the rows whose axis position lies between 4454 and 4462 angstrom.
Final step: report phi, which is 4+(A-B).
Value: 4.7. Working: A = 7.936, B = 7.24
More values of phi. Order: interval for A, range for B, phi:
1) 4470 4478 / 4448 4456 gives 4.3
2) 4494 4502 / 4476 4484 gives 3.6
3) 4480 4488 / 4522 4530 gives 4.4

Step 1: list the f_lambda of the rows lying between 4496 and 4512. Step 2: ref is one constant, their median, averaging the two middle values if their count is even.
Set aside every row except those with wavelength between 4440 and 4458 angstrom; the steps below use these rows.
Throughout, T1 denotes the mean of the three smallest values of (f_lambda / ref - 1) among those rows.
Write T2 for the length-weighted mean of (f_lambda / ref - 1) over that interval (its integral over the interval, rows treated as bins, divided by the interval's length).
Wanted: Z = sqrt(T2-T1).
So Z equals 0.233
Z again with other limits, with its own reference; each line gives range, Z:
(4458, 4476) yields 0.205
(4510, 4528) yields 0.209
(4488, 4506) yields 0.203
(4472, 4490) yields 0.218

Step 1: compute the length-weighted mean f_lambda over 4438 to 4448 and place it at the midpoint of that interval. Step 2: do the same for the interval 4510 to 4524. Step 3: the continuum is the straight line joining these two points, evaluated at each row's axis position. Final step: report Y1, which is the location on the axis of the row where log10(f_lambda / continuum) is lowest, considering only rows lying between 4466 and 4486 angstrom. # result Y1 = 4469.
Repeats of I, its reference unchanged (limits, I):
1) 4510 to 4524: 4523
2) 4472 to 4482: 4481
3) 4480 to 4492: 4481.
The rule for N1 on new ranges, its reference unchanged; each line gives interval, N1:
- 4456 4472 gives 4461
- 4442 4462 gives 4455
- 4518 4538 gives 4533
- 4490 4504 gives 4495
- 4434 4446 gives 4443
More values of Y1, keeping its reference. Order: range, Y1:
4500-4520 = 4501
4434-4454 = 4443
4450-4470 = 4455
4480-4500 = 4481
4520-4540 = 4533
